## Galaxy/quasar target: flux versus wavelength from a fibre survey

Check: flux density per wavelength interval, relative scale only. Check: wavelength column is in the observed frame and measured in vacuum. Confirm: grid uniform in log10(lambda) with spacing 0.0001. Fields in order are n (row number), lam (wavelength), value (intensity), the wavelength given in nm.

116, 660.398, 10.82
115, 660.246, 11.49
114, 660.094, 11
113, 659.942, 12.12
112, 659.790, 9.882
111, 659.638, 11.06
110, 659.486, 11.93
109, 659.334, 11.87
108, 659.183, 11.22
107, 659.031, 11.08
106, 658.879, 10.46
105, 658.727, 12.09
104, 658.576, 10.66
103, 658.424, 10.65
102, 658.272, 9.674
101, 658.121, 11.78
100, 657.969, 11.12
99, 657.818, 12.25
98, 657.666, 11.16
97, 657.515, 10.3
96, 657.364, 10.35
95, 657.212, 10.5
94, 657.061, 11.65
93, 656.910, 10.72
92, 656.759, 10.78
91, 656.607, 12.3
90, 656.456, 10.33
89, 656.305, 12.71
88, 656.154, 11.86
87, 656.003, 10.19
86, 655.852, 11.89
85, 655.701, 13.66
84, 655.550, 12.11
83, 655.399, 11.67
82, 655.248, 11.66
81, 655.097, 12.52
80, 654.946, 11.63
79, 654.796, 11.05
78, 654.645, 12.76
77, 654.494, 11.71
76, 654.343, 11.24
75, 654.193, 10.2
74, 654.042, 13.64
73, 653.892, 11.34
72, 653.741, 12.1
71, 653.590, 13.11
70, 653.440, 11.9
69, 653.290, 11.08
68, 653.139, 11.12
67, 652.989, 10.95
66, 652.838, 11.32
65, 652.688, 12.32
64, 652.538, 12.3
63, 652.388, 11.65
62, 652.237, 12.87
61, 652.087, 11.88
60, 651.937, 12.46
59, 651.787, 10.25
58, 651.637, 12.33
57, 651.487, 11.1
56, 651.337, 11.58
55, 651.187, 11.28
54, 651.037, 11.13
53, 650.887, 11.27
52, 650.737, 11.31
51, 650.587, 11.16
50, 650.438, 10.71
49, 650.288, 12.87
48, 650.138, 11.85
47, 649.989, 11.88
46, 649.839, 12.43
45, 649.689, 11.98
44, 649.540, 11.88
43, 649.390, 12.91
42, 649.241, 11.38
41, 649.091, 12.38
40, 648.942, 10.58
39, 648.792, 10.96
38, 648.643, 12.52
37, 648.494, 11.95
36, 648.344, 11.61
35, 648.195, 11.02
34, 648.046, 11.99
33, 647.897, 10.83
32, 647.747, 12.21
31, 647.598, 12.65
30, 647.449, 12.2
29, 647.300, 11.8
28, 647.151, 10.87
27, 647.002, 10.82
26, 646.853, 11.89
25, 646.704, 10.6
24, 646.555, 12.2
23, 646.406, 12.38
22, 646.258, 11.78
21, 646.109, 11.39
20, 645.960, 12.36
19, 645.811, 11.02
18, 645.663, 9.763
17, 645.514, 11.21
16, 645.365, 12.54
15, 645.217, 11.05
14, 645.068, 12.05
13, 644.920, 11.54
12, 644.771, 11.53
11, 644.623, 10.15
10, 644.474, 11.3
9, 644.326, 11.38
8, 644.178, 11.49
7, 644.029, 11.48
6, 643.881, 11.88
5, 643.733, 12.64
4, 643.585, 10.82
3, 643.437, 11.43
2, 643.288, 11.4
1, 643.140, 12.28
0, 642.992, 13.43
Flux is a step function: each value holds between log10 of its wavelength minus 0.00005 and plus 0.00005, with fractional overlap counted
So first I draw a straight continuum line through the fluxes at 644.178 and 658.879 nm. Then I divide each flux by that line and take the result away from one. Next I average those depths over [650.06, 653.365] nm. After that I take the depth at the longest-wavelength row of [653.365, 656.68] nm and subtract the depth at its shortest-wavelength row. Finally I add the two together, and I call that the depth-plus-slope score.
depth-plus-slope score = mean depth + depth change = -0.12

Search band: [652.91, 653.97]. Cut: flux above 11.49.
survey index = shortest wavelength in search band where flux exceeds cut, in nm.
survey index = 653.440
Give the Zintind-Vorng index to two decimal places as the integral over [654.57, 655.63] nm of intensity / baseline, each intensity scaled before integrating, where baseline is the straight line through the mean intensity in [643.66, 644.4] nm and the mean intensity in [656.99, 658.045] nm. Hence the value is 1.13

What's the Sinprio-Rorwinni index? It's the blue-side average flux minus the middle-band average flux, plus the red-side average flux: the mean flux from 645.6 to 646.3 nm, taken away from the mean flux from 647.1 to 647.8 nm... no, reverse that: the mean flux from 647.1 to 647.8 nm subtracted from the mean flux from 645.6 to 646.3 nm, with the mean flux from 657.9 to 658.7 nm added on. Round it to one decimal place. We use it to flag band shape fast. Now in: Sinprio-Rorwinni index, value 10.1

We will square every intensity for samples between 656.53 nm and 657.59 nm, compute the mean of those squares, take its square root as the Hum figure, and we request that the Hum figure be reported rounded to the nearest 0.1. 11.0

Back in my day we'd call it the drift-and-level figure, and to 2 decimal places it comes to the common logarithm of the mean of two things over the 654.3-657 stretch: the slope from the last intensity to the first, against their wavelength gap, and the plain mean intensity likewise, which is 0.76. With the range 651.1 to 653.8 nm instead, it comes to 0.78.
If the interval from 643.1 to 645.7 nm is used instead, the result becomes 0.72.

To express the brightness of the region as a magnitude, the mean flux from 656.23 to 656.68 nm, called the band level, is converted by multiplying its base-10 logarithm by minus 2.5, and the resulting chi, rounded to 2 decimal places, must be -2.68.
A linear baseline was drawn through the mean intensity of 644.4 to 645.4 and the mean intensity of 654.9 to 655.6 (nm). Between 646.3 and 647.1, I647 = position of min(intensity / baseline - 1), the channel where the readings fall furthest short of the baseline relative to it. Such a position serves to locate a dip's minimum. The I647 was 646.704 nm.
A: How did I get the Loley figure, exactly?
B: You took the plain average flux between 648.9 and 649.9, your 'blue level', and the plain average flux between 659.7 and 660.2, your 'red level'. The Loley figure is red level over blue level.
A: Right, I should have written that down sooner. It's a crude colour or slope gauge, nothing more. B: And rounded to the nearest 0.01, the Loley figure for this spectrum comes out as 0.92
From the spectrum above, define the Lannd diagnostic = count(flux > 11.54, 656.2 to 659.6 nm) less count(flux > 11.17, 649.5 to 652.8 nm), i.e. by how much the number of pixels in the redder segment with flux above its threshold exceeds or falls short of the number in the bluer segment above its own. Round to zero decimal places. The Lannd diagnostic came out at -9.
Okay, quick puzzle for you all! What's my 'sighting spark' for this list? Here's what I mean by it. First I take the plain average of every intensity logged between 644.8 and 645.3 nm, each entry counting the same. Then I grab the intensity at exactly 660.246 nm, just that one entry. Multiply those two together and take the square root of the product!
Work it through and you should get 11.5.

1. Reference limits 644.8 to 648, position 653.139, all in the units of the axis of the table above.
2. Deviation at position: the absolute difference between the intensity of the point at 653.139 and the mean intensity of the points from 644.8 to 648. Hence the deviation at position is 0.5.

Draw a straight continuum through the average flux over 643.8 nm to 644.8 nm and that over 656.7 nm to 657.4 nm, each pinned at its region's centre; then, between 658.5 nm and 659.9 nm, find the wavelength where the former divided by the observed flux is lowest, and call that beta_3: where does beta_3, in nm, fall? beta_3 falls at 658.727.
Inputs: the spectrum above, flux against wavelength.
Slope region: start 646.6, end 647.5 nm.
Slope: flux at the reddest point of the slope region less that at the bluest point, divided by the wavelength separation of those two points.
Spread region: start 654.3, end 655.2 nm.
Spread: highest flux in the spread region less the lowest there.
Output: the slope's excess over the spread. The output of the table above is 0.44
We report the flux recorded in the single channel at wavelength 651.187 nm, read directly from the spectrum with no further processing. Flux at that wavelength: 11.28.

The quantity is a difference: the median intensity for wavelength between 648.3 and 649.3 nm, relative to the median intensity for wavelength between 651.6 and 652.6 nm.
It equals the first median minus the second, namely -0.7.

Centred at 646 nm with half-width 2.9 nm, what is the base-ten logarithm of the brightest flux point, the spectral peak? 1.10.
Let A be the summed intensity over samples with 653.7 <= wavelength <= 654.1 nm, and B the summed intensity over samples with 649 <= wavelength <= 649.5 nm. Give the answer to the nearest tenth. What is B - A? -0.4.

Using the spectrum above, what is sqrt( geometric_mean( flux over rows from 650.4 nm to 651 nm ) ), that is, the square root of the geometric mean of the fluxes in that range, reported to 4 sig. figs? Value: 3.333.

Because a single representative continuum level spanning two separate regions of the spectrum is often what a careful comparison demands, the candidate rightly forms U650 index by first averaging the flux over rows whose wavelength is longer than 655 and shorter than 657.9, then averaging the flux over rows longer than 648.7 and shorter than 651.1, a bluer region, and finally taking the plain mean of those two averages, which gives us 11.6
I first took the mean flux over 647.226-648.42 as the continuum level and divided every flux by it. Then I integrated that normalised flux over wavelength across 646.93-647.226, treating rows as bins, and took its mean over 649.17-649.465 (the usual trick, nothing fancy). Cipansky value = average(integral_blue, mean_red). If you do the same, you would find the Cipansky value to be 0.652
